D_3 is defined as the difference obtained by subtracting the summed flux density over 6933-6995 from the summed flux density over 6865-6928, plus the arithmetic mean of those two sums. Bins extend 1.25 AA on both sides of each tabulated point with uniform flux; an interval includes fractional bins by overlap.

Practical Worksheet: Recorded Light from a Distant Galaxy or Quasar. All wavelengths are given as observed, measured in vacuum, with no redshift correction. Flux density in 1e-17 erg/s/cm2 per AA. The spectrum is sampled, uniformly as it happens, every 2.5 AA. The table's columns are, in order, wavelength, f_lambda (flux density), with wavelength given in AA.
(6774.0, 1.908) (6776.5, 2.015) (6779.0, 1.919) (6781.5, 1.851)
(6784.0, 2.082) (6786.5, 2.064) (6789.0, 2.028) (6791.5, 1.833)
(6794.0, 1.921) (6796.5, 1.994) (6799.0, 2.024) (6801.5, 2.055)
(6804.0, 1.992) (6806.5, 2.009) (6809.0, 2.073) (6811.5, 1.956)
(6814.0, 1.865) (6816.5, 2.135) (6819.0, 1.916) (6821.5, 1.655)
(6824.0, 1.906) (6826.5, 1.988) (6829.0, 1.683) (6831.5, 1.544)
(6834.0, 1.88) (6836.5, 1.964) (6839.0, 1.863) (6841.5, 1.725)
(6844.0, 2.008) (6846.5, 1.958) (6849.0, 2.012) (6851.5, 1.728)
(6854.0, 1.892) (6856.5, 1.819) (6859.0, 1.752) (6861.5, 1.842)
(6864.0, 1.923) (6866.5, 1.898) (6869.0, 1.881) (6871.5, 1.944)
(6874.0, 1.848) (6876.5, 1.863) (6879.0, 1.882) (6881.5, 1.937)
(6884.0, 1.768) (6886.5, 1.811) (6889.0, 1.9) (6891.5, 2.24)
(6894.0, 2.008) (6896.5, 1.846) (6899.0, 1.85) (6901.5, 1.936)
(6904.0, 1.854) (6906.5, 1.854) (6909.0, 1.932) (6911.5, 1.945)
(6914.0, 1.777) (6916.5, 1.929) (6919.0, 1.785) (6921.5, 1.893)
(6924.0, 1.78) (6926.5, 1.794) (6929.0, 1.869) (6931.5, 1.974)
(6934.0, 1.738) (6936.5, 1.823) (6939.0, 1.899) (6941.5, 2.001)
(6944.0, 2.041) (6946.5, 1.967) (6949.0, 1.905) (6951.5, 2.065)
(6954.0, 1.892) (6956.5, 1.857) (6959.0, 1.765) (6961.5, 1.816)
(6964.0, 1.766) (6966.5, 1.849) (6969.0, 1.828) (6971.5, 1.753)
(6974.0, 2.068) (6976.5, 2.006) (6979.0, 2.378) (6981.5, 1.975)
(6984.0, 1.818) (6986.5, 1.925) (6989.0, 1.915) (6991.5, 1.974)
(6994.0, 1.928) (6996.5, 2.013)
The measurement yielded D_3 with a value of 46.8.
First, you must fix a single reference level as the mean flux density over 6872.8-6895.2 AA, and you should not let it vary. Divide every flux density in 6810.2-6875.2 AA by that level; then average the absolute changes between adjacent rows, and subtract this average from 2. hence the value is 1.92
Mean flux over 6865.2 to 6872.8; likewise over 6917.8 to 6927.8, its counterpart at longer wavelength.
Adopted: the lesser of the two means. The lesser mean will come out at 1.81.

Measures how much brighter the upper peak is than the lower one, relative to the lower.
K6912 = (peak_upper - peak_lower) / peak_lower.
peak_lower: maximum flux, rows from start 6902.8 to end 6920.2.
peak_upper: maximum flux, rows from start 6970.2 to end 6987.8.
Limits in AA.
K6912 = 0.22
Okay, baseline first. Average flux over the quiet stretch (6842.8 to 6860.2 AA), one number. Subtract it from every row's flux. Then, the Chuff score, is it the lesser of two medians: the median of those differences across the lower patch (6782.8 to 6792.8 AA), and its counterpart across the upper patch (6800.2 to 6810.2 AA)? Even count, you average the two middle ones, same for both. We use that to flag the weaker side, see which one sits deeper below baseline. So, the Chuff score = 0.15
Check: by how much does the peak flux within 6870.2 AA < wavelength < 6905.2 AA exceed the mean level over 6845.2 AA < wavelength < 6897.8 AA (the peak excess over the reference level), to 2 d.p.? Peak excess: 0.35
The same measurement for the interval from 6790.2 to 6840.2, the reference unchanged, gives 0.24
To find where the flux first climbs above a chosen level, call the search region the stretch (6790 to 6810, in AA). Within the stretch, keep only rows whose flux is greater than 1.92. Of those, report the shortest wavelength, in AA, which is 6794.0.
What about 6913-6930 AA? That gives 6916.5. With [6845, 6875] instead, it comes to 6846.5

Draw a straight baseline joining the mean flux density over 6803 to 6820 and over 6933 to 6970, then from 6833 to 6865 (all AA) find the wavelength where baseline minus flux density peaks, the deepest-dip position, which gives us 6841.5 AA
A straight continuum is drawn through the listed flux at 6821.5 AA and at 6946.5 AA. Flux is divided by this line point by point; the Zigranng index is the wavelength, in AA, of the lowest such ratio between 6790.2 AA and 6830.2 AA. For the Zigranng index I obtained 6821.5 AA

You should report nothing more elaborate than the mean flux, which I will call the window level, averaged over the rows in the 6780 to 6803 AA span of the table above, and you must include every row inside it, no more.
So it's 1.98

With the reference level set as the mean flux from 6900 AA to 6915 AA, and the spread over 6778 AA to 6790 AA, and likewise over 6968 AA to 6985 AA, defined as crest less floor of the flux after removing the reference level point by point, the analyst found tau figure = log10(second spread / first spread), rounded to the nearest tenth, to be 0.4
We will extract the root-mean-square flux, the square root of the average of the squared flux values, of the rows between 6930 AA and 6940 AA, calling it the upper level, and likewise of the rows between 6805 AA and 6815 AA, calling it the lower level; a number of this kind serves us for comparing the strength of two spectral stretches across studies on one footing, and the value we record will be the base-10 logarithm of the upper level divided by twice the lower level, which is -0.327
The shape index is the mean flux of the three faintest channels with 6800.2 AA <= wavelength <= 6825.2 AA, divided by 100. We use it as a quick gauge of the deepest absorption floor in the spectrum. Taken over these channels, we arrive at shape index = 0.0181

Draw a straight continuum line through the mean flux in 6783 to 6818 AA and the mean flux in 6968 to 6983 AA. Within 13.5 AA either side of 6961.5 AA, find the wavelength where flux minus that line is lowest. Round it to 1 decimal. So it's 6971.5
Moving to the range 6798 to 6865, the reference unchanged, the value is 6831.5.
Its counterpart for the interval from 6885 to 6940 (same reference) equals 6934.0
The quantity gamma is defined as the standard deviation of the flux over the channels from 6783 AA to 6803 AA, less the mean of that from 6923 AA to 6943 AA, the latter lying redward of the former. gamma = -1.78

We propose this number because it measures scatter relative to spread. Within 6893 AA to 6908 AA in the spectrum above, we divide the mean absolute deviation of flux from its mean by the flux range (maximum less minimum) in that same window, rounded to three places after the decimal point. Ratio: 0.332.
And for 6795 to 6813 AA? 0.263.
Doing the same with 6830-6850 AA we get 0.254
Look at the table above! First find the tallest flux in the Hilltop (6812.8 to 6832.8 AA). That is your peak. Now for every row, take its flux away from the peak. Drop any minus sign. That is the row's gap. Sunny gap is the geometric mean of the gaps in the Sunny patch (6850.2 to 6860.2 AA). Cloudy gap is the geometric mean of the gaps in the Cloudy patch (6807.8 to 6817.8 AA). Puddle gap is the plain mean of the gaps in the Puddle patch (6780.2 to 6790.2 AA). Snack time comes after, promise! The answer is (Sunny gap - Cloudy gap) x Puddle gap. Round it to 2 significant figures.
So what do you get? 0.043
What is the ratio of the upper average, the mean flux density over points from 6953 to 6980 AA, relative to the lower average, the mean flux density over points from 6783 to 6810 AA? 0.95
